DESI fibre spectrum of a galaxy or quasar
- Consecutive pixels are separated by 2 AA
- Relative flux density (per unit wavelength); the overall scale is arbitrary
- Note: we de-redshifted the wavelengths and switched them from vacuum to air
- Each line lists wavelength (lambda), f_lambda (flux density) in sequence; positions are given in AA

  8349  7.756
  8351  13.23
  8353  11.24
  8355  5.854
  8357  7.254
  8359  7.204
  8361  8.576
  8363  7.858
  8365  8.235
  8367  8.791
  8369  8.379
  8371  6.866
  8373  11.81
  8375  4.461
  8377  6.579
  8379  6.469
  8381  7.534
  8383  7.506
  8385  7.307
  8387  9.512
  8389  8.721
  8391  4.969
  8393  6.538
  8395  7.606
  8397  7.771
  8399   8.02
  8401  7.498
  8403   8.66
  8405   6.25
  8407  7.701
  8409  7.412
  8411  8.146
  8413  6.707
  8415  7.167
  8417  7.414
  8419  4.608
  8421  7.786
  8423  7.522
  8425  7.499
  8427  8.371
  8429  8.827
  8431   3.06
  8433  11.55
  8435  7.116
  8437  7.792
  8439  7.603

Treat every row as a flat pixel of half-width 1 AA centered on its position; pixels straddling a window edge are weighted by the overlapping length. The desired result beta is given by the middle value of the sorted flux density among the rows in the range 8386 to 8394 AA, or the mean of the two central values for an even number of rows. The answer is 7.63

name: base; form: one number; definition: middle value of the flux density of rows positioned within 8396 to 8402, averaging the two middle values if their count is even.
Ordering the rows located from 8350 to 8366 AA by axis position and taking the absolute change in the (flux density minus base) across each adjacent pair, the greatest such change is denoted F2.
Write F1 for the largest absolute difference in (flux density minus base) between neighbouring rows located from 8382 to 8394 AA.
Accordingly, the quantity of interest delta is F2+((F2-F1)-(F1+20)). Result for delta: -17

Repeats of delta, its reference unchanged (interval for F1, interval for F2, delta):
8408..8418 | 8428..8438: -6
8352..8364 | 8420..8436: -14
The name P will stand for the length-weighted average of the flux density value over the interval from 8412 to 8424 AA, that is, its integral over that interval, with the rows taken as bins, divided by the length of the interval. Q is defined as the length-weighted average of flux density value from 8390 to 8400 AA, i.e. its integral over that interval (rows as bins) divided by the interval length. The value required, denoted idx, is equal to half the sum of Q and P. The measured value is 6.9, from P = 6.9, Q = 7.0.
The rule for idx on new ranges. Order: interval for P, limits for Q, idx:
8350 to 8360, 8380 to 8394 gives 8.2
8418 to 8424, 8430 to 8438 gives 7.0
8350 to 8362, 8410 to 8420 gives 7.9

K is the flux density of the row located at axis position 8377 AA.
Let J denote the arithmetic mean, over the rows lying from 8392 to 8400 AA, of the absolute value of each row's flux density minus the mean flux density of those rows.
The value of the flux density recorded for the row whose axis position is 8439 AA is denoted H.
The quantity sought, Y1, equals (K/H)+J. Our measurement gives 1.3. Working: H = 7.603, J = 0.5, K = 6.579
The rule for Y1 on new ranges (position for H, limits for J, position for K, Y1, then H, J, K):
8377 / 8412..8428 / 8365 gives 2.0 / 6.579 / 0.7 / 8.235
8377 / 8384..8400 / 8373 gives 2.8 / 6.579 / 1.0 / 11.81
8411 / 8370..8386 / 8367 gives 2.3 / 8.146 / 1.2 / 8.791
